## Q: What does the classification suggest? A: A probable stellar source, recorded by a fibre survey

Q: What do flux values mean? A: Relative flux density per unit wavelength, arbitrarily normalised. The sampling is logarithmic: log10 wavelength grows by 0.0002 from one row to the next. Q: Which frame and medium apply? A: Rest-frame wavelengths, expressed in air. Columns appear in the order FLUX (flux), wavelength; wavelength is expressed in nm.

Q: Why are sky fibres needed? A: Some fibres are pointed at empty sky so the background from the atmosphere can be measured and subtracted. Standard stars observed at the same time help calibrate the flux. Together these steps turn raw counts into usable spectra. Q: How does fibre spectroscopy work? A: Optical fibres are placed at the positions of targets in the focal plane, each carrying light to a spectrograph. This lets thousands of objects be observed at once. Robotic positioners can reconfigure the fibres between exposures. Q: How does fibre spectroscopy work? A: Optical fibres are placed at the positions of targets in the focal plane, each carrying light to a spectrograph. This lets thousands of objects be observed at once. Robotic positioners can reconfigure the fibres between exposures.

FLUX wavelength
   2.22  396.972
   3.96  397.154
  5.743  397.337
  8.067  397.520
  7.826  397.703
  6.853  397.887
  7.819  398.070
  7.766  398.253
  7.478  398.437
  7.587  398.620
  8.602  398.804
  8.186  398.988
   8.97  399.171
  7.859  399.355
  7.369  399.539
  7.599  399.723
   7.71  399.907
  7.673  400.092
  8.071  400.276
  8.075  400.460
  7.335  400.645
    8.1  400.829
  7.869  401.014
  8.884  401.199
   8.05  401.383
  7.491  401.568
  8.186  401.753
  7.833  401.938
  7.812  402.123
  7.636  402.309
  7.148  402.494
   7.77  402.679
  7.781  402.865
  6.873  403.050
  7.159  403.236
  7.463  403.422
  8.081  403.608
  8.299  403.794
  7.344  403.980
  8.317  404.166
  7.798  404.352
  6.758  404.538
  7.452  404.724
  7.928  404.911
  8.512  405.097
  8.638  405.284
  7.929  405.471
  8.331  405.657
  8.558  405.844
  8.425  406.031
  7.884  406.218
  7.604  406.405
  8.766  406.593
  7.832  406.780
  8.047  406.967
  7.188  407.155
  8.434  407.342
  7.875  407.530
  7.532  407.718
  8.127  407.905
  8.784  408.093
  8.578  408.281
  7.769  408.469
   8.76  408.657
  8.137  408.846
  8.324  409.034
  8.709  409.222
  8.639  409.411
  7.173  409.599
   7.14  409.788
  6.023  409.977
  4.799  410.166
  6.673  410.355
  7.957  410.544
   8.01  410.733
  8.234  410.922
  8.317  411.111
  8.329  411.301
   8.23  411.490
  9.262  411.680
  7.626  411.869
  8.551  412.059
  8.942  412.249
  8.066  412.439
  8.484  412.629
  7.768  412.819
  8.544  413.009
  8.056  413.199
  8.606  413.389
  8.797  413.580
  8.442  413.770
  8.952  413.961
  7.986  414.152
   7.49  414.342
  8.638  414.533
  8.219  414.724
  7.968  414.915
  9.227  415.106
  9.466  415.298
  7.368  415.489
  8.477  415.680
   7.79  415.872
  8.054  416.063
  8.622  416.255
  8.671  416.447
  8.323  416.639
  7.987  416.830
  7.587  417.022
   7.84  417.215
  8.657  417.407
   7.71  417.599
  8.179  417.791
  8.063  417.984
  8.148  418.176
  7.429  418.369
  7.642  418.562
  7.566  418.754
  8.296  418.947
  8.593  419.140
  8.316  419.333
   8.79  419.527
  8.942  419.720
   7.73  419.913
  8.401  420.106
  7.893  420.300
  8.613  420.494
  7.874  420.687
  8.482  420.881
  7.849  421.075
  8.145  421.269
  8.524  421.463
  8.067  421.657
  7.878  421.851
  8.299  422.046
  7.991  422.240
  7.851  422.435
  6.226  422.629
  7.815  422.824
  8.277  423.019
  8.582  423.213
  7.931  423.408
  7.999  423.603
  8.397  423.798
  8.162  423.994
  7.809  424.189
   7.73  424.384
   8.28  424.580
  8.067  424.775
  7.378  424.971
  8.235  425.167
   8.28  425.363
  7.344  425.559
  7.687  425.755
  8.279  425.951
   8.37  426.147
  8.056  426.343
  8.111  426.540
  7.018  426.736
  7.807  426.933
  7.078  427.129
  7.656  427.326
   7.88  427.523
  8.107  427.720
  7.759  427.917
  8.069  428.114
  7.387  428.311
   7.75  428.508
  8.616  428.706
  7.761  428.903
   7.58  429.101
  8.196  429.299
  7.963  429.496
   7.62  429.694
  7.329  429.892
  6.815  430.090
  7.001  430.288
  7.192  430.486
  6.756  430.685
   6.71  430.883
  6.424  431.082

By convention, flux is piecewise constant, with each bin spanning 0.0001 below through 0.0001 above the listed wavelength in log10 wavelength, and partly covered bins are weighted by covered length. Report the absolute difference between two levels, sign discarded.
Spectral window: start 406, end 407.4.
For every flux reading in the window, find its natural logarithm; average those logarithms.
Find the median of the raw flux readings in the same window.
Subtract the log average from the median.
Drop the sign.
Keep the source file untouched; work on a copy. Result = 5.89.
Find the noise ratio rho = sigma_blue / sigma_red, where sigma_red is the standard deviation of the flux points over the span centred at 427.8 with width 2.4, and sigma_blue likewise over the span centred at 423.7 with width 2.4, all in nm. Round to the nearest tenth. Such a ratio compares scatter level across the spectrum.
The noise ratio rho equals 1.4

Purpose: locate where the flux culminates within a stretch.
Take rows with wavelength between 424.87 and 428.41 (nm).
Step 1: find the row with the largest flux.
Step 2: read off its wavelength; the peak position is 426.147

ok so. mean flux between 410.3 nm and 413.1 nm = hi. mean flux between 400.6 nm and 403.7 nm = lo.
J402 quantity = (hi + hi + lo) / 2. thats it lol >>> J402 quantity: 12.1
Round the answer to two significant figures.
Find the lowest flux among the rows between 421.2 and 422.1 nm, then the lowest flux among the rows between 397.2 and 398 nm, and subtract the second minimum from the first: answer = 2.1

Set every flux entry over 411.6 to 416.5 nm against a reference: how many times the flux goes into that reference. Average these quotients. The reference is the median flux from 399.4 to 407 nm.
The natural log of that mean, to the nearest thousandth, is -0.064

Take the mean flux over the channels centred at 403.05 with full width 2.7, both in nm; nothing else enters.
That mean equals 7.7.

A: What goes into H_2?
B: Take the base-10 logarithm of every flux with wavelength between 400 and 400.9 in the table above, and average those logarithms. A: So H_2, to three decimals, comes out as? 0.895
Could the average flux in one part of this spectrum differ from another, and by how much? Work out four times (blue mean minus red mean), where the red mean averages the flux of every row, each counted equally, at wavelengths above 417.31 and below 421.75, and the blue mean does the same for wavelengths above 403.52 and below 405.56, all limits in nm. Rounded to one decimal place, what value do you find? -1.0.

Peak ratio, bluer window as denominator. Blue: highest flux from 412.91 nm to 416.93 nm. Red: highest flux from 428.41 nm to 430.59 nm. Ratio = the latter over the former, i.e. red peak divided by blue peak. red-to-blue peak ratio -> 0.91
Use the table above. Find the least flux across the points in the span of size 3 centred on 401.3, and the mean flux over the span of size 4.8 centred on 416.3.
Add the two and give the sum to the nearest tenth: 15.3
